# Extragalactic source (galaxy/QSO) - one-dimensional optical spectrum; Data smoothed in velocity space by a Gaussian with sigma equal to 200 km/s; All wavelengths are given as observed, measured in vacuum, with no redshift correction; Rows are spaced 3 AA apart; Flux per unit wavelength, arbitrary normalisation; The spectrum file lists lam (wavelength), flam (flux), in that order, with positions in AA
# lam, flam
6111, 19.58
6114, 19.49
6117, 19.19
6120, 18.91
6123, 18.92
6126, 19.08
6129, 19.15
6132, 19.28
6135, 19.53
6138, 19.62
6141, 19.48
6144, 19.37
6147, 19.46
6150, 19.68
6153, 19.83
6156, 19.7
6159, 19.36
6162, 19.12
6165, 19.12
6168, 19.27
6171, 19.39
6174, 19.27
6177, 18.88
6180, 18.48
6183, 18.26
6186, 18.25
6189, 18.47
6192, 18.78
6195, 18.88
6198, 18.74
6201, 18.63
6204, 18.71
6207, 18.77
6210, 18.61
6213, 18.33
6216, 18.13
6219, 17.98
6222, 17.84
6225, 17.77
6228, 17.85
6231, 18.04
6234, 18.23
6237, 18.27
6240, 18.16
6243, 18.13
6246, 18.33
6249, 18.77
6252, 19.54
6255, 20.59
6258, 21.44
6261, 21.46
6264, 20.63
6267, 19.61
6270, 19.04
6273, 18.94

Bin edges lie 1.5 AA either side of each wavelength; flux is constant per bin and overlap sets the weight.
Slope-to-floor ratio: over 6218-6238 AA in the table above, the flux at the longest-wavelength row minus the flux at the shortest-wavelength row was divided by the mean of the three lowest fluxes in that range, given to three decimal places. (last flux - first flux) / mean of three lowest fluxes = 0.016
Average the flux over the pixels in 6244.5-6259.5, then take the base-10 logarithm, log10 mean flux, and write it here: 1.30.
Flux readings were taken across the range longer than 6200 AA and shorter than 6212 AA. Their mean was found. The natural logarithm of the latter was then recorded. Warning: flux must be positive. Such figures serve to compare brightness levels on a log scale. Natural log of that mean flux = 2.93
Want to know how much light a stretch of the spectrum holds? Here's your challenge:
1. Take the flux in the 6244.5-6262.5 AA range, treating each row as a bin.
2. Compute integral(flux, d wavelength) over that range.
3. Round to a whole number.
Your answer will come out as 360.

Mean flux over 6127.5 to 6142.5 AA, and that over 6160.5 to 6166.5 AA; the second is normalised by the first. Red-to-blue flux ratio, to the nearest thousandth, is 0.985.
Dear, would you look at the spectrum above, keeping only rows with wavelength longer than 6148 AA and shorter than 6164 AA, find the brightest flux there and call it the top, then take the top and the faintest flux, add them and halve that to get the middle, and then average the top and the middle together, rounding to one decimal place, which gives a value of 19.7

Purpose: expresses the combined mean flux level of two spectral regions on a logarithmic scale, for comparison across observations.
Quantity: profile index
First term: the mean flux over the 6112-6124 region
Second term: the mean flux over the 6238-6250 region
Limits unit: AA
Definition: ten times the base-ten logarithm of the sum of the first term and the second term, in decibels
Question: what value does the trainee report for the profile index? 15.74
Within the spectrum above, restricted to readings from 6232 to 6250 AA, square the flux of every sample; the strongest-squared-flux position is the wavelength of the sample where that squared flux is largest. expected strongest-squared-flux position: 6249 AA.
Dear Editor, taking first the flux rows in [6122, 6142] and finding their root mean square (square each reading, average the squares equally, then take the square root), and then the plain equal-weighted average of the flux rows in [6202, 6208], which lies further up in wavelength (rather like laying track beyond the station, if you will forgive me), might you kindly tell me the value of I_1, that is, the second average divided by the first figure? 0.971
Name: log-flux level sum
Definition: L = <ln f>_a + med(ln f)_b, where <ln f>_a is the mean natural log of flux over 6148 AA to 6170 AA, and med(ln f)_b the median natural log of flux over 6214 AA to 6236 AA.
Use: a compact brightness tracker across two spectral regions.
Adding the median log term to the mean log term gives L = 5.86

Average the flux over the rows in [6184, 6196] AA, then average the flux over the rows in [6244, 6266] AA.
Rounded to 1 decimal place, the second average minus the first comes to 1.5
